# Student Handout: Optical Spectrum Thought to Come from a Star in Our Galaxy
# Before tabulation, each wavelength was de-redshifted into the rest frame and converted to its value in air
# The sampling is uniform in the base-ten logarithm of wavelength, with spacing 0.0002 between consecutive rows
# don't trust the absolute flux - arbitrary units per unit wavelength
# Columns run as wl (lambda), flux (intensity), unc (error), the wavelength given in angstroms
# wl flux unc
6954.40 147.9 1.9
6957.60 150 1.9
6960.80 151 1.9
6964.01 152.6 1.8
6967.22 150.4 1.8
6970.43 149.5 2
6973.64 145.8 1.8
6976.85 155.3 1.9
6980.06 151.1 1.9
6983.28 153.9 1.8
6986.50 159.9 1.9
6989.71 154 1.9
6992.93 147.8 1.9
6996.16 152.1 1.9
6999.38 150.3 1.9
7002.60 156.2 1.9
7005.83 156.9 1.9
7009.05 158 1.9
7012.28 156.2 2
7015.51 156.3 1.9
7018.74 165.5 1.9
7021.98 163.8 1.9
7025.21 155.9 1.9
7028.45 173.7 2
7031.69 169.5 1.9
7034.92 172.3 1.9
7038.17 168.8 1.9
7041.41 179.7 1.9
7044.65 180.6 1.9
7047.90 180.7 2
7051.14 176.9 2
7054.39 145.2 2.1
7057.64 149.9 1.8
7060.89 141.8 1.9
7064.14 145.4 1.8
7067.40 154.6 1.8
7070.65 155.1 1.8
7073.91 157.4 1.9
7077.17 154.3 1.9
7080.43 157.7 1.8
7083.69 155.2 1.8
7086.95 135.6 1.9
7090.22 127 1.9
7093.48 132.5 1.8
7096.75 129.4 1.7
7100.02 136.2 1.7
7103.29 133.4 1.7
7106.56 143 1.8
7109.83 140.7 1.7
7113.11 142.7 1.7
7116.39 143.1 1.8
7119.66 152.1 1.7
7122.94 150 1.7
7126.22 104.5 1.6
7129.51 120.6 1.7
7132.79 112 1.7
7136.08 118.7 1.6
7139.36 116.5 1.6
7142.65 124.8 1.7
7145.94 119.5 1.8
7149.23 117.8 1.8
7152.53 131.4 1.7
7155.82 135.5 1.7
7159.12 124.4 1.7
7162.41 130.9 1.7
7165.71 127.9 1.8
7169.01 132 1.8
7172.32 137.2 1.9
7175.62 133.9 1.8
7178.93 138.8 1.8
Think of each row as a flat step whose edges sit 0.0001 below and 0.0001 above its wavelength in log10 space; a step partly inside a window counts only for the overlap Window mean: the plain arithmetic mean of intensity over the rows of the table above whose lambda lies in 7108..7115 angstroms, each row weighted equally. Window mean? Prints 142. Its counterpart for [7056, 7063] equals 146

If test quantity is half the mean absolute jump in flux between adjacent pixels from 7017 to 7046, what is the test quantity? 3.1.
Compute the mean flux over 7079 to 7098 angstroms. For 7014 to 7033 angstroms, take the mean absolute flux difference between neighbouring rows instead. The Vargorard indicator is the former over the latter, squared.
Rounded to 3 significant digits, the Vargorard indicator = 293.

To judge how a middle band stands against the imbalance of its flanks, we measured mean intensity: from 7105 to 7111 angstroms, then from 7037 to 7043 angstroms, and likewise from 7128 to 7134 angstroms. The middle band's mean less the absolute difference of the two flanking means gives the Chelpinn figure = 84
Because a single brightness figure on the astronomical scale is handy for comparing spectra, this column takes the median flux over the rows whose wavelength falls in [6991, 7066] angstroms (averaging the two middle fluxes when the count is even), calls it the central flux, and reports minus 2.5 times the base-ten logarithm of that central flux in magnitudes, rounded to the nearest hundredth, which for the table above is -5.49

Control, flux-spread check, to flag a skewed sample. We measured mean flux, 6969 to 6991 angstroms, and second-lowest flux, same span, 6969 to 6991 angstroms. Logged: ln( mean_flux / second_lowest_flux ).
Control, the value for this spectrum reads 0.02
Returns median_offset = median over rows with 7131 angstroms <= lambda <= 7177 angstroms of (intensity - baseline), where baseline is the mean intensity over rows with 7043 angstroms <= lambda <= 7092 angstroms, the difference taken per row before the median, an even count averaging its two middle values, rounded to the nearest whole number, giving -28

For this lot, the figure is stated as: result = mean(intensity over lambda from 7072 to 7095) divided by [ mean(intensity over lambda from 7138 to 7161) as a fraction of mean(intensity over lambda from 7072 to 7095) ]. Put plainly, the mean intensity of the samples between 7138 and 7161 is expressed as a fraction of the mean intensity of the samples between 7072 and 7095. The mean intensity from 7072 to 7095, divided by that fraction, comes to 171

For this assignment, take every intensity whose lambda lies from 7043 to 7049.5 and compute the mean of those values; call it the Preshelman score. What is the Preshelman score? 181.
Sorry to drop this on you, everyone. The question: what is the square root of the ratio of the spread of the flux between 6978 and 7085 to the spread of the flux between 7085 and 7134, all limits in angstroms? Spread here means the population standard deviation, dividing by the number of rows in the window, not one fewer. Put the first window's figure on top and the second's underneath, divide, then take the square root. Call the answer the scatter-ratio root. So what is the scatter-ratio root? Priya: 0.90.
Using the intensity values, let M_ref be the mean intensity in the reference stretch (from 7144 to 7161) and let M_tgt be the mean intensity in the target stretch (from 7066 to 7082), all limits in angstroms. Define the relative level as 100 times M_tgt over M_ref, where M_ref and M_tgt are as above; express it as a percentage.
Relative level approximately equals 124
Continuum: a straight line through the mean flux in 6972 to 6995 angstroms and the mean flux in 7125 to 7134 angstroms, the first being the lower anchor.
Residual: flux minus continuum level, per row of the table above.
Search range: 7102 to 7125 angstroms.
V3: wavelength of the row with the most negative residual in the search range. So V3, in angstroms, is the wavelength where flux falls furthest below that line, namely 7103.29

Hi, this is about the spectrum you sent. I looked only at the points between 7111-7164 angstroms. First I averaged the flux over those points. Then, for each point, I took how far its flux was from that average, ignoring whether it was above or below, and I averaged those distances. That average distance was 11.4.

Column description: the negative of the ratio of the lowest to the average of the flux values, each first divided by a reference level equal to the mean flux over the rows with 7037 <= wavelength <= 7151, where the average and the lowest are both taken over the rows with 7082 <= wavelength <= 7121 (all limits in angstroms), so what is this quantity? -0.912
